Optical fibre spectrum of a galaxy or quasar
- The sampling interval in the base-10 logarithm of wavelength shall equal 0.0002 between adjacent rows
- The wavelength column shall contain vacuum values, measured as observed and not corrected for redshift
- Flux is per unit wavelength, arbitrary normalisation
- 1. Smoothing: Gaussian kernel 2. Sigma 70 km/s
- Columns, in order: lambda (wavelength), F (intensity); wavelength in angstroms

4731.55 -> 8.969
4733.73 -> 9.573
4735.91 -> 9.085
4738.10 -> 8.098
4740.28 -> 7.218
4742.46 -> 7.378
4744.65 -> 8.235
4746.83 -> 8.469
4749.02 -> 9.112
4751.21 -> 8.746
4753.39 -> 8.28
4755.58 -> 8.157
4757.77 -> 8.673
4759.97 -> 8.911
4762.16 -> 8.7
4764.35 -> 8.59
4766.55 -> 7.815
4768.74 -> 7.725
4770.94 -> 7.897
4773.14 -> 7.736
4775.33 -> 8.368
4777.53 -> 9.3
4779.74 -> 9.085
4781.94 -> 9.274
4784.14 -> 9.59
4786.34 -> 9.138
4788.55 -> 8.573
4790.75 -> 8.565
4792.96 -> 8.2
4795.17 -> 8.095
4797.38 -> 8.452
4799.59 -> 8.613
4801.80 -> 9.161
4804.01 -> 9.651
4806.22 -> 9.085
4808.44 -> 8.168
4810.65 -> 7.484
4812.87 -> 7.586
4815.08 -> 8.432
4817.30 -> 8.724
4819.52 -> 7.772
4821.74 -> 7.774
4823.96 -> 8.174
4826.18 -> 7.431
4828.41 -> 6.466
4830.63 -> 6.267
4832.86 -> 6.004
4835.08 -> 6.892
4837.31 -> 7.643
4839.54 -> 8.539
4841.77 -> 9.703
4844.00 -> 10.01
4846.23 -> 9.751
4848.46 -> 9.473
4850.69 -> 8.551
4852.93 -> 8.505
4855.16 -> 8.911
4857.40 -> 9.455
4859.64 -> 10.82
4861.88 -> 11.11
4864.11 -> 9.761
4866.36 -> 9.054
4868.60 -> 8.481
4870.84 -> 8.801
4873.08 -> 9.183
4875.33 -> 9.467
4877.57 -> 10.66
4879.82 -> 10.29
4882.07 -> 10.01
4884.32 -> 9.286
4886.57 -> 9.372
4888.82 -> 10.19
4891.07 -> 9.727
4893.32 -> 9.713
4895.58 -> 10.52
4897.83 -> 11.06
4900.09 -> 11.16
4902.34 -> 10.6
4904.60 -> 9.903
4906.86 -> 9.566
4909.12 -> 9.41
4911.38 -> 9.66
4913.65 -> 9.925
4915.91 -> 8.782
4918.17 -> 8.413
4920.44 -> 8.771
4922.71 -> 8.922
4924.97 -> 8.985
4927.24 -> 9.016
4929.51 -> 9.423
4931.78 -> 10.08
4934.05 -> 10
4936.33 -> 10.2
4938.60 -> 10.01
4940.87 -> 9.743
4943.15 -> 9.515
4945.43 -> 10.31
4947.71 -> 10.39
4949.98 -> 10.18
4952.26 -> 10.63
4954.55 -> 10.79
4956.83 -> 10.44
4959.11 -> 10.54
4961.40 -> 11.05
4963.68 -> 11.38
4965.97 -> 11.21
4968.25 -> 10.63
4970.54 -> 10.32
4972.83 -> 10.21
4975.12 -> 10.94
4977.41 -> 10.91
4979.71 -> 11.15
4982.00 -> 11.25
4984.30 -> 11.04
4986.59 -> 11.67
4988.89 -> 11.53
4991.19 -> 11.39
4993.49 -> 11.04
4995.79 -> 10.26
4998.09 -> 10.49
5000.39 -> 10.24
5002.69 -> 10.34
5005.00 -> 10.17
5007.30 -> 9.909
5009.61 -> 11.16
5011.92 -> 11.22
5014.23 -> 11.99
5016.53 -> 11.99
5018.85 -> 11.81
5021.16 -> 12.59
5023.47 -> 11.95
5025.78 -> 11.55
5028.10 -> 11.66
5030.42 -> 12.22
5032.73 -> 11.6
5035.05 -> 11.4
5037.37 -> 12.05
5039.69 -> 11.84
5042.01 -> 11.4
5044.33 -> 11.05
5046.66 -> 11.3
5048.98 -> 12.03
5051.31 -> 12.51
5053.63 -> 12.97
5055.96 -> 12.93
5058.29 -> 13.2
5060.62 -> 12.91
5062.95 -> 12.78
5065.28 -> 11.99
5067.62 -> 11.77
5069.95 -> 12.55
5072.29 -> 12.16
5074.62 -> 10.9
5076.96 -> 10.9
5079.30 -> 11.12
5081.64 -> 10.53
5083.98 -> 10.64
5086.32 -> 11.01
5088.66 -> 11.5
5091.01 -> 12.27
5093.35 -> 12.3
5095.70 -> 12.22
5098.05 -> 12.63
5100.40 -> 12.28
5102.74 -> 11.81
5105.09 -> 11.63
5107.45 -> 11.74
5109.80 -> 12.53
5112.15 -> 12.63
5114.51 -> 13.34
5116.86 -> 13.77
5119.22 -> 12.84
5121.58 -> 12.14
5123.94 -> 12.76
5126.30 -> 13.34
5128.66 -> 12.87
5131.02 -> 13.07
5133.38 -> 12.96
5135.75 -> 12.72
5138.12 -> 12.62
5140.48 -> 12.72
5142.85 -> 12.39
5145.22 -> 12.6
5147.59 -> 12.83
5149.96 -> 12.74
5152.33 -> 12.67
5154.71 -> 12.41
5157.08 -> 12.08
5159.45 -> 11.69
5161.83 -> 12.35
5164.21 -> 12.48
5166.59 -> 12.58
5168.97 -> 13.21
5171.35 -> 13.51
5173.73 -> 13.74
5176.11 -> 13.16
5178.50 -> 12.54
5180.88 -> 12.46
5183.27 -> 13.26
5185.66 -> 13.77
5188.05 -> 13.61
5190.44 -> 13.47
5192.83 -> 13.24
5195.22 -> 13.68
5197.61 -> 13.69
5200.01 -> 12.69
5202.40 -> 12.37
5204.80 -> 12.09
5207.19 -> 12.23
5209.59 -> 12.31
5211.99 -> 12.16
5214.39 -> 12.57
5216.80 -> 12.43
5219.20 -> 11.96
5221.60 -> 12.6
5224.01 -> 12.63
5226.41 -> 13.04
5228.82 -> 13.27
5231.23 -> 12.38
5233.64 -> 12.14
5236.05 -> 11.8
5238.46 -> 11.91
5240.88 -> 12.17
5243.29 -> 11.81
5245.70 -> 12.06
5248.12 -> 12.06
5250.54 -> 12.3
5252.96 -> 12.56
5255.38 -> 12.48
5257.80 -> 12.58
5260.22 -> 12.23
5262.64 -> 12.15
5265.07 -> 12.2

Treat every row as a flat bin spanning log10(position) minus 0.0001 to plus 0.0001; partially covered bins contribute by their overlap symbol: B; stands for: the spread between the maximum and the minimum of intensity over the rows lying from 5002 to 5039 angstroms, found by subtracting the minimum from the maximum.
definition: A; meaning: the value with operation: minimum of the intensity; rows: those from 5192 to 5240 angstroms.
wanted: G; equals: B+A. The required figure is 14.5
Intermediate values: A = 11.8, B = 2.7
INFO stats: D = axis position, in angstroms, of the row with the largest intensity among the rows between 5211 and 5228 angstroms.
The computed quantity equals 5226.41 angstroms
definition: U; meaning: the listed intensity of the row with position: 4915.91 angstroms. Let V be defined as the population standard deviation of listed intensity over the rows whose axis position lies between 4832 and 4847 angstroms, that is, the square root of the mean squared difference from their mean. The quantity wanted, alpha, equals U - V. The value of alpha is 7.3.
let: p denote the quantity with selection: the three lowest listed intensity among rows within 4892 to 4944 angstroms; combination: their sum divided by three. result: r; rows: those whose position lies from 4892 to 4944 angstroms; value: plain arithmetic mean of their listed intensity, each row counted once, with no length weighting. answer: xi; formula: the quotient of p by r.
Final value 0.89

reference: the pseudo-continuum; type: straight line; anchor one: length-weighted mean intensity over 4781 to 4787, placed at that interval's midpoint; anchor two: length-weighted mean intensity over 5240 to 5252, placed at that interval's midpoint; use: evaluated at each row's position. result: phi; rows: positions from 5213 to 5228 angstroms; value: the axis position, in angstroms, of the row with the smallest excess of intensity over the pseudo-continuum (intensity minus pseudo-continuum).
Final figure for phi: 5219.20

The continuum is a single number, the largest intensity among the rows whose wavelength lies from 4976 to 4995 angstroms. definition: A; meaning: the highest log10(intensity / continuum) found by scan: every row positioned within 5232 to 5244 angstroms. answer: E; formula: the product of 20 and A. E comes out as 0.4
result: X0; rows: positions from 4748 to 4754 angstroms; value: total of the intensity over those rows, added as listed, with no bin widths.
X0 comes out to 26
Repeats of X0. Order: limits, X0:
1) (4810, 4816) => 24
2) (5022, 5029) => 35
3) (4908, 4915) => 29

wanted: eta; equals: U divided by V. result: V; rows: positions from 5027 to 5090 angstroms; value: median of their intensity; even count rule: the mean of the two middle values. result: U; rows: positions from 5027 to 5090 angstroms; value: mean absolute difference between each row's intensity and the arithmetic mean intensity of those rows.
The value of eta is 0.05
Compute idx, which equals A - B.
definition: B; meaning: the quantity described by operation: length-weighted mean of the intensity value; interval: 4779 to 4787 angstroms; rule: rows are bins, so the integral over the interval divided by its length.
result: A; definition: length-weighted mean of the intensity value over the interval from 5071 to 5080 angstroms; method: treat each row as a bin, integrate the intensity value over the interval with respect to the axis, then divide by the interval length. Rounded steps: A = 11.3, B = 9.3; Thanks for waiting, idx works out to 2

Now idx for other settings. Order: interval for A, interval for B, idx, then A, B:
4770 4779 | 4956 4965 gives -3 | 8.4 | 10.9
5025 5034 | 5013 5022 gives 0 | 11.8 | 12.1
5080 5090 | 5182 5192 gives -3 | 11.0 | 13.5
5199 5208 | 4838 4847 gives 3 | 12.4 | 9.4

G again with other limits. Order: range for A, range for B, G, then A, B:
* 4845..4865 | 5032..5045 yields 9.5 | 8.505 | 1.0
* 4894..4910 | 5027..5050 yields 10.6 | 9.41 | 1.2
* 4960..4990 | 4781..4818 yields 12.4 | 10.21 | 2.2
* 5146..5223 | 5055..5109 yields 14.4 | 11.69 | 2.7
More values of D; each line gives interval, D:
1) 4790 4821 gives 4804.01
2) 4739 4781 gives 4777.53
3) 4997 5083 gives 5058.29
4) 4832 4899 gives 4861.88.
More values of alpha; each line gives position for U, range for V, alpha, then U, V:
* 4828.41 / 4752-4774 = 6.0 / 6.466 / 0.4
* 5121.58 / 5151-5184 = 11.6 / 12.14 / 0.6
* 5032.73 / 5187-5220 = 11.0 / 11.6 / 0.6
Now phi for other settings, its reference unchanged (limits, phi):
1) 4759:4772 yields 4768.74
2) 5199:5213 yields 5204.80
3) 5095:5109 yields 5105.09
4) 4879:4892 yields 4884.32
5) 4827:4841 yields 4832.86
